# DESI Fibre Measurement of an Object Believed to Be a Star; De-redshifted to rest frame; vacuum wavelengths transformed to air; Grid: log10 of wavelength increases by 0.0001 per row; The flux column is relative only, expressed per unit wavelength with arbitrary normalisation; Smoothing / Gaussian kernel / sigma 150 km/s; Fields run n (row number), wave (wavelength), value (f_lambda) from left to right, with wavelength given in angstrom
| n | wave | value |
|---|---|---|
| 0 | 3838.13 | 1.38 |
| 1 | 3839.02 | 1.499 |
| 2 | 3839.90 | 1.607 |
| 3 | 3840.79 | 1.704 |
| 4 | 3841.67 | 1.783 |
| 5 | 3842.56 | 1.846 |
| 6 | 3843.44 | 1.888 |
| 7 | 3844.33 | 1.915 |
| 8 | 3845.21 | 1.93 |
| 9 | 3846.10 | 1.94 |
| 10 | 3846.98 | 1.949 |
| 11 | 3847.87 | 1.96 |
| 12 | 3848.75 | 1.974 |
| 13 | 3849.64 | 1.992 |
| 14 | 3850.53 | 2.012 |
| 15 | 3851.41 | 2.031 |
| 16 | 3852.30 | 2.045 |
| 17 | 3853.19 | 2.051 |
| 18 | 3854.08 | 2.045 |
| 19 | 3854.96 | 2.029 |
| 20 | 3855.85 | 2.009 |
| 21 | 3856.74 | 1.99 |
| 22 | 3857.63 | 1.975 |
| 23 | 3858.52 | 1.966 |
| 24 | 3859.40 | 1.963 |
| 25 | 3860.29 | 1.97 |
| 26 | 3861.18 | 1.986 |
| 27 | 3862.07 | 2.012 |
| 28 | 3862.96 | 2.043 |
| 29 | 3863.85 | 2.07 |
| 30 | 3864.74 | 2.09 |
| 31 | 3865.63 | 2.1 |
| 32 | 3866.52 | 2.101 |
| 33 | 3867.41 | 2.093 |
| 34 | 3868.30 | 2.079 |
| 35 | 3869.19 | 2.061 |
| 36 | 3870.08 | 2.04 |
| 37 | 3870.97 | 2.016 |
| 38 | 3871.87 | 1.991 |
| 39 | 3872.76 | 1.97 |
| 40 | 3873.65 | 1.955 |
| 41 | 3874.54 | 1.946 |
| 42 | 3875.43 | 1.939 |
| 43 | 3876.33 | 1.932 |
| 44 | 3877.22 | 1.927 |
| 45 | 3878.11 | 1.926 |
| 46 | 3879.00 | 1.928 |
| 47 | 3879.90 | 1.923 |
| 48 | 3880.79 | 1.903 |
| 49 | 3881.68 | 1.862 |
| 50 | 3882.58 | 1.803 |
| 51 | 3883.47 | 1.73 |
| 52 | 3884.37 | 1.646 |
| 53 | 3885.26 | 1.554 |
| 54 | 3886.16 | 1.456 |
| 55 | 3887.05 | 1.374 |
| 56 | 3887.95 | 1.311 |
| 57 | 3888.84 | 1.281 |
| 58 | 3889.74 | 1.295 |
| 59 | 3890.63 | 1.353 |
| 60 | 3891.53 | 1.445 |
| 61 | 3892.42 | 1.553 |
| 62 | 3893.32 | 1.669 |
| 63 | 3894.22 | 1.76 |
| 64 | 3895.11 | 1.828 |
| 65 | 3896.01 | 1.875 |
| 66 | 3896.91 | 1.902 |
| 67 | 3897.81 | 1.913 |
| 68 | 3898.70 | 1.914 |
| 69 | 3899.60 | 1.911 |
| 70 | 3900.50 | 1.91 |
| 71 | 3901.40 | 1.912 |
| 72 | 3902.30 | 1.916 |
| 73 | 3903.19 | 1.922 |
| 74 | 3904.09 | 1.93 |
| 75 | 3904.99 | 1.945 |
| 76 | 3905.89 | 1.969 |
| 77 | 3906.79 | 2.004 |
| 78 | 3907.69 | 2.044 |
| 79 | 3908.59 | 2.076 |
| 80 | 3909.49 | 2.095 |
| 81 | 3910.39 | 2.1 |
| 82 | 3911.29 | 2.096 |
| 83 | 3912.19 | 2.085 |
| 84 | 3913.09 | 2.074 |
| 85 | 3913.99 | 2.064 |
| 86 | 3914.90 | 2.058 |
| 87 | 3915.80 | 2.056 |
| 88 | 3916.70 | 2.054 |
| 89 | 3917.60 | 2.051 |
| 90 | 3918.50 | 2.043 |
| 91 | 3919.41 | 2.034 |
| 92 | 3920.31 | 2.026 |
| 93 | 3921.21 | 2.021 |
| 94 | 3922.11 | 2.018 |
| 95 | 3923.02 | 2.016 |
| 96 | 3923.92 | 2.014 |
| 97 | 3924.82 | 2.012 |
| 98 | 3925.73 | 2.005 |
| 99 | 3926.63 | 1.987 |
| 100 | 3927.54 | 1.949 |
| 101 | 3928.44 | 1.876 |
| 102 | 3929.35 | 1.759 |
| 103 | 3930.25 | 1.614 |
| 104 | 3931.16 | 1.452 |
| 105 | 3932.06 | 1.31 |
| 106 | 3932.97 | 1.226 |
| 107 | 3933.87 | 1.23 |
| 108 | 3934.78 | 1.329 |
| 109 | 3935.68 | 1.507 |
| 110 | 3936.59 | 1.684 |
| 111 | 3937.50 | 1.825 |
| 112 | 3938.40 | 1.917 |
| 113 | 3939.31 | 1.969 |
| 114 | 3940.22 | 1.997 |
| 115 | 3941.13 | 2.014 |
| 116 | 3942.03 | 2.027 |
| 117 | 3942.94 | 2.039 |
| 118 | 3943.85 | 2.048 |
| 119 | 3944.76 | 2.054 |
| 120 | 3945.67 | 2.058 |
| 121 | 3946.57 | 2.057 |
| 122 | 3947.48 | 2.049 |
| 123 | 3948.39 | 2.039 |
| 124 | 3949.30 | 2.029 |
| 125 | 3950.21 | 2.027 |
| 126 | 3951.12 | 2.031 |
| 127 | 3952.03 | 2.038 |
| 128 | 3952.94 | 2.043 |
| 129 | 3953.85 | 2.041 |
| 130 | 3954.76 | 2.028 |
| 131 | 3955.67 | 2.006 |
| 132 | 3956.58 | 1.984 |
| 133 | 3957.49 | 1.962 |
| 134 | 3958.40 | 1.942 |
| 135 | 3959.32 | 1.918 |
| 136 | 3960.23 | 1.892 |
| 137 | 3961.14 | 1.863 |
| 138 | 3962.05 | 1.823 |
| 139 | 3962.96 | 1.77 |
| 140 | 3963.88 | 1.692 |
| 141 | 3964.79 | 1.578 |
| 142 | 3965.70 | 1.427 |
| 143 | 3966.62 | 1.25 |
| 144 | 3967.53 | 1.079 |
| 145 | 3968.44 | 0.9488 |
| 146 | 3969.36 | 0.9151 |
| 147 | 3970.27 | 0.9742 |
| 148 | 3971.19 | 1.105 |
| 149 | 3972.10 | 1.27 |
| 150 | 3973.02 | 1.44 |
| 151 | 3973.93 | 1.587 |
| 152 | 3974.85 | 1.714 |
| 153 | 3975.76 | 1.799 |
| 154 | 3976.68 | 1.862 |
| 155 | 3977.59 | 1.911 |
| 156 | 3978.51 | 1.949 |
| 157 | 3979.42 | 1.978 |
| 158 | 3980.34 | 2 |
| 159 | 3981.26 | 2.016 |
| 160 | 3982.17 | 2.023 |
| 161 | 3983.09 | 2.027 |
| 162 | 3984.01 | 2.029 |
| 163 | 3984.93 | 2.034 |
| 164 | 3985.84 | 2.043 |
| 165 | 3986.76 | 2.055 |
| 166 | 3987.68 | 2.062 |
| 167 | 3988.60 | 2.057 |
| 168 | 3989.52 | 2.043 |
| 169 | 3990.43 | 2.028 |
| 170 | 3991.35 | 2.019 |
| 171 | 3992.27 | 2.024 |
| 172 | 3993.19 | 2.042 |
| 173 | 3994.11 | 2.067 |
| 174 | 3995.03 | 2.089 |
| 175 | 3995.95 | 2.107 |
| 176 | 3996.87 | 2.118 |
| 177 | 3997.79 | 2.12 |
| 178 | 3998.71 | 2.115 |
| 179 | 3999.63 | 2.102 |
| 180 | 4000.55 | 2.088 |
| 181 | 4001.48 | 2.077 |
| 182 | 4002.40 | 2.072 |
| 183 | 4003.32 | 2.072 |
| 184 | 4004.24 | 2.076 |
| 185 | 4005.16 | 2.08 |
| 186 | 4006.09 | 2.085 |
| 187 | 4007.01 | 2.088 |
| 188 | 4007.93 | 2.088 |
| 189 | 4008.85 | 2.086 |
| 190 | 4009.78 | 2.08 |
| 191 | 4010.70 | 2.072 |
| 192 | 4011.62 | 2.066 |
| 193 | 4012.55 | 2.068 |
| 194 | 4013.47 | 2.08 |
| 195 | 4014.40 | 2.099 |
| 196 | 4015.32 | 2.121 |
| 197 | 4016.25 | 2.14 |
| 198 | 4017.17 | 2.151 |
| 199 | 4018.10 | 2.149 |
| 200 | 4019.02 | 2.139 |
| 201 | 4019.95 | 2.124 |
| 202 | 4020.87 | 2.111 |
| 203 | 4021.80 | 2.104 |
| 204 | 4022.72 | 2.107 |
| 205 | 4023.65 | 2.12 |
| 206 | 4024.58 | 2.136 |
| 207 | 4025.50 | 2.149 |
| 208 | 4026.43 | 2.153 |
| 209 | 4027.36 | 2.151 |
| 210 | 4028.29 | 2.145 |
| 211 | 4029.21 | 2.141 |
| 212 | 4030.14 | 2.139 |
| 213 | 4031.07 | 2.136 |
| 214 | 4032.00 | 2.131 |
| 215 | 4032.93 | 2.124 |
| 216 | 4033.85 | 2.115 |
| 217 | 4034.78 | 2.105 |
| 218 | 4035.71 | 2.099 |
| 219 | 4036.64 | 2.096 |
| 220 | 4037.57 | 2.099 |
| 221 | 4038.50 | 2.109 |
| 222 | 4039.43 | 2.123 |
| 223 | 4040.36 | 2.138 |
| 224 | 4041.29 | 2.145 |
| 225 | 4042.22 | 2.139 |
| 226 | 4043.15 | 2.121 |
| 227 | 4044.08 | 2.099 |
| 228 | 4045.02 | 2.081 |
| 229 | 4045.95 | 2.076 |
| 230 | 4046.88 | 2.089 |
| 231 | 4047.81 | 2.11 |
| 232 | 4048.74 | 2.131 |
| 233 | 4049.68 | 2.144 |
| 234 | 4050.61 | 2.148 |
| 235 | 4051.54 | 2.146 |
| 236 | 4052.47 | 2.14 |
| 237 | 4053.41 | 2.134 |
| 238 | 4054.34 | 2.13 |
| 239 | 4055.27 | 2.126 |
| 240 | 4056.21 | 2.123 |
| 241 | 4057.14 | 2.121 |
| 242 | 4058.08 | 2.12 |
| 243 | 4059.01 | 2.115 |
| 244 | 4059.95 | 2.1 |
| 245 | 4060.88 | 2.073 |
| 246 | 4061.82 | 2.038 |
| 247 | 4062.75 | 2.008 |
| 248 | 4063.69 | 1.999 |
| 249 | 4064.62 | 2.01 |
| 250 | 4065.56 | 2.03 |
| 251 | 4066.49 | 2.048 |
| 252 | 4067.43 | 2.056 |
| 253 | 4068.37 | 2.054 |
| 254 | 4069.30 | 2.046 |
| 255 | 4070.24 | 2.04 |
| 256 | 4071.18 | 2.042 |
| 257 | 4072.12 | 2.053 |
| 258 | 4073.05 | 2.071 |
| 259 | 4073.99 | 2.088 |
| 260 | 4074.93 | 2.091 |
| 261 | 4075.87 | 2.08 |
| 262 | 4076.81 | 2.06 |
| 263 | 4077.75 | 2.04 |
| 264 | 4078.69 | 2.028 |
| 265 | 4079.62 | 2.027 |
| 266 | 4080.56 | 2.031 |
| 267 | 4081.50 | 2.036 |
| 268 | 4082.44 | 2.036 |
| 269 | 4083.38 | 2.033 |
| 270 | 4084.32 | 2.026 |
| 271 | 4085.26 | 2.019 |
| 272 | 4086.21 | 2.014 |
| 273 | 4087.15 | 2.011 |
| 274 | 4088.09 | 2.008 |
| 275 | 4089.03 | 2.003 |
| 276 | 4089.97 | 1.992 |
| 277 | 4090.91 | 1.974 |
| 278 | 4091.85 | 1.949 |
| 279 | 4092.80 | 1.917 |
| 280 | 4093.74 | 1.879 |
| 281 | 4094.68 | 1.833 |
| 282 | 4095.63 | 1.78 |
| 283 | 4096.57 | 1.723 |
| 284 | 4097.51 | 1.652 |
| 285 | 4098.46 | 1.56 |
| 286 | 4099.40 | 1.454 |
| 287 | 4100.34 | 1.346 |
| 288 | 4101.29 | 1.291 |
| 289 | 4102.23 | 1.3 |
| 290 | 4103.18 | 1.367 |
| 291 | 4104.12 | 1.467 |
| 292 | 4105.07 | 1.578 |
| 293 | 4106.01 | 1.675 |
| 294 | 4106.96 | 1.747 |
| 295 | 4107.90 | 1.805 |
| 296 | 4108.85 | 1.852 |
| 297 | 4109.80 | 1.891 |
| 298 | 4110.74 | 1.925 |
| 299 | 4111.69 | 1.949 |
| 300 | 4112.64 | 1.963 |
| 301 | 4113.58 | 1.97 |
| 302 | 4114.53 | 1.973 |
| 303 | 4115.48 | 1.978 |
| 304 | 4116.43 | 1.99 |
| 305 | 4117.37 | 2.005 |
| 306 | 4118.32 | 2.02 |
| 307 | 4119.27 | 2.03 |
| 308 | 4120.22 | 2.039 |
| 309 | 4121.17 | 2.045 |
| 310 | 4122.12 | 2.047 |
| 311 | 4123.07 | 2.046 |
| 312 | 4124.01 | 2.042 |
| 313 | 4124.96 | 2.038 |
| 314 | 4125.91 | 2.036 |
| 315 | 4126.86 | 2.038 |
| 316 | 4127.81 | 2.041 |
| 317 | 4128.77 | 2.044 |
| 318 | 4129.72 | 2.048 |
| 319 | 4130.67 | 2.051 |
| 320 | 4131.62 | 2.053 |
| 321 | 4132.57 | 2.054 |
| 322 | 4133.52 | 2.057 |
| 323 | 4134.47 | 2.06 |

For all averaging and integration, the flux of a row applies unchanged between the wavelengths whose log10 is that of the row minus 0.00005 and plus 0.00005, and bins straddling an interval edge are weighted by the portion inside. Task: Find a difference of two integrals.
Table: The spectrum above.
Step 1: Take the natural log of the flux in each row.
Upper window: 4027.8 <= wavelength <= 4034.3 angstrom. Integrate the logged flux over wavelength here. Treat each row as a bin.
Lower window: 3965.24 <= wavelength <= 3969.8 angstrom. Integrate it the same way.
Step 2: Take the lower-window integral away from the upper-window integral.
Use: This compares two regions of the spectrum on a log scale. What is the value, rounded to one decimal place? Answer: 4.5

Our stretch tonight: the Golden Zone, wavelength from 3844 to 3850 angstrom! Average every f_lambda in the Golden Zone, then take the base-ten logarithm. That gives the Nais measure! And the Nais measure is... 0.29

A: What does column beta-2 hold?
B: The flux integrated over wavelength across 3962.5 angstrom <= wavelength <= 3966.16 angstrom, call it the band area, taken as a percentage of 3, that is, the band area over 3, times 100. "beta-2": 197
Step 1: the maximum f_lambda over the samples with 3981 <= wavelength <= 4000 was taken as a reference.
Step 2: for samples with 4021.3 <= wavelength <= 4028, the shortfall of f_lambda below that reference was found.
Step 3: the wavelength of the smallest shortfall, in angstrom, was 4026.43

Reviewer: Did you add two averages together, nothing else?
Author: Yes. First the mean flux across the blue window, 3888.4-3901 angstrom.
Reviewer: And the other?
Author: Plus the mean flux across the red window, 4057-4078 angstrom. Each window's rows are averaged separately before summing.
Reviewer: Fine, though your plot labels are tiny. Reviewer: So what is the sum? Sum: 3.75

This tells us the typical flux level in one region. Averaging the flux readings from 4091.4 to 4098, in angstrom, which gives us 1.82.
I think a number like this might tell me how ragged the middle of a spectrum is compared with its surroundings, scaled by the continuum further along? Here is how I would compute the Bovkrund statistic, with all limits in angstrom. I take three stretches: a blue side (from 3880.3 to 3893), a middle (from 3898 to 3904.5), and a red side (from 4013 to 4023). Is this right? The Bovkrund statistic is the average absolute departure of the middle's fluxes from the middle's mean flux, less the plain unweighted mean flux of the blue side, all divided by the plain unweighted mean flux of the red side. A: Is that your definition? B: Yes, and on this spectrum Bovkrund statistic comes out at -0.72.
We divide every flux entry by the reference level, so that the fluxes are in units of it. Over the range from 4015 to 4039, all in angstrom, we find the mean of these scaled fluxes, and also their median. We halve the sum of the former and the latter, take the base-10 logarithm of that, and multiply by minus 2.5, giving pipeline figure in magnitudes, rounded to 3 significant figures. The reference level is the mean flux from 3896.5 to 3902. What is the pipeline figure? -0.117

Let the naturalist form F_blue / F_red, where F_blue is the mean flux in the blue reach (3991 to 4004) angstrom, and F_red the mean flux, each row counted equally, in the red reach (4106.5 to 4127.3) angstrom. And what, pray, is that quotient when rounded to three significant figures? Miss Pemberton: 1.05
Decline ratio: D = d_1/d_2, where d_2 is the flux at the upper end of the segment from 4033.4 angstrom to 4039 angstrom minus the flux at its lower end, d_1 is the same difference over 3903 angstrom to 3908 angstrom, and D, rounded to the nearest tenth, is -20.3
